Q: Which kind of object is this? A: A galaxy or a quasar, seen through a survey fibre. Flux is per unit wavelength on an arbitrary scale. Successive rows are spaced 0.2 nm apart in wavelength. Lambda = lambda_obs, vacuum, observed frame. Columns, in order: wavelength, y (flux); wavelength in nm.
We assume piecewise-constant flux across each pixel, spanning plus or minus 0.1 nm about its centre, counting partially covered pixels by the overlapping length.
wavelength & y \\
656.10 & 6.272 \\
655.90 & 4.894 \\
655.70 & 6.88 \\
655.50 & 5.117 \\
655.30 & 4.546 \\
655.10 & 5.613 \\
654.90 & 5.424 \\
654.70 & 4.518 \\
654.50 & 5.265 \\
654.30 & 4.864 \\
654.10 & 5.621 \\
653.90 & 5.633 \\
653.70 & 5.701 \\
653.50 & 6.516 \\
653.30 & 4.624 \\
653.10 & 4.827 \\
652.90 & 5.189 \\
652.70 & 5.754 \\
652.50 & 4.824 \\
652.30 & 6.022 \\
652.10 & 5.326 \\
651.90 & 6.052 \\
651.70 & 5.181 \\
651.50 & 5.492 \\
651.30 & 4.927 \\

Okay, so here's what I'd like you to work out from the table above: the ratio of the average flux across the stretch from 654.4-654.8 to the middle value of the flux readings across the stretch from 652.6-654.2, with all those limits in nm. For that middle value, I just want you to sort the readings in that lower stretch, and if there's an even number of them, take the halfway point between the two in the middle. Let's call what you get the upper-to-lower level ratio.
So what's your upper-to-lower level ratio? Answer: 0.87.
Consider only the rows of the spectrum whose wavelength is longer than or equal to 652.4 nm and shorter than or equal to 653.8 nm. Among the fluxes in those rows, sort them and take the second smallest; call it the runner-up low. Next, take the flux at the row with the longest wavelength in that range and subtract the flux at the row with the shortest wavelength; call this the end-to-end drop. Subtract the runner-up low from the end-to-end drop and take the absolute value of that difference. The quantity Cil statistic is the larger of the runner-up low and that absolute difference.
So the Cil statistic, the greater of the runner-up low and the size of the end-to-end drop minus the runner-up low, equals 4.82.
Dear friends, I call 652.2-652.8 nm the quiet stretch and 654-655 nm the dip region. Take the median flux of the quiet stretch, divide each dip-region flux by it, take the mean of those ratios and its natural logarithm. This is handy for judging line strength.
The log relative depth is -0.11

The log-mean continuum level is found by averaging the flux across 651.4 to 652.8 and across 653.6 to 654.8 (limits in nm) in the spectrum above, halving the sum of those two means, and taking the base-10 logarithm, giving 0.732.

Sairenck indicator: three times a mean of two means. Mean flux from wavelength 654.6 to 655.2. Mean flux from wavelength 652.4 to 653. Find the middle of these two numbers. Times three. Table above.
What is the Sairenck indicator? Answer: 15.7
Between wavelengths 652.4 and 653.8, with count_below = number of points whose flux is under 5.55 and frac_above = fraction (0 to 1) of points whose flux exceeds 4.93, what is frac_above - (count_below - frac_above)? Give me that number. -2.9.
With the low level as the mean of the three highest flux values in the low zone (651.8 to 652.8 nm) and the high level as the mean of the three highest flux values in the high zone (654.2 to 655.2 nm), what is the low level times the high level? 32.3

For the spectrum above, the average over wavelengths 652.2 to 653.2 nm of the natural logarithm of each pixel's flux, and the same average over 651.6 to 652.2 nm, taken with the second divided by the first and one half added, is 1.52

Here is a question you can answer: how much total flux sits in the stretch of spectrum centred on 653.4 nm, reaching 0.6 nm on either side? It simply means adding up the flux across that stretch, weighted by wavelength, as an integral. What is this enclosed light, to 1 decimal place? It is 6.5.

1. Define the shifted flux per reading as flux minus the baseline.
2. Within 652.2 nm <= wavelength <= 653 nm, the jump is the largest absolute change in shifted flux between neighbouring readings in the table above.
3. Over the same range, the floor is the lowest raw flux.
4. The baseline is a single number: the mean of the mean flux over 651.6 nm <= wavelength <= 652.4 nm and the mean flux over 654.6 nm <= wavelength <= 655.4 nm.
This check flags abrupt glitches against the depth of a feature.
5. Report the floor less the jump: 3.6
